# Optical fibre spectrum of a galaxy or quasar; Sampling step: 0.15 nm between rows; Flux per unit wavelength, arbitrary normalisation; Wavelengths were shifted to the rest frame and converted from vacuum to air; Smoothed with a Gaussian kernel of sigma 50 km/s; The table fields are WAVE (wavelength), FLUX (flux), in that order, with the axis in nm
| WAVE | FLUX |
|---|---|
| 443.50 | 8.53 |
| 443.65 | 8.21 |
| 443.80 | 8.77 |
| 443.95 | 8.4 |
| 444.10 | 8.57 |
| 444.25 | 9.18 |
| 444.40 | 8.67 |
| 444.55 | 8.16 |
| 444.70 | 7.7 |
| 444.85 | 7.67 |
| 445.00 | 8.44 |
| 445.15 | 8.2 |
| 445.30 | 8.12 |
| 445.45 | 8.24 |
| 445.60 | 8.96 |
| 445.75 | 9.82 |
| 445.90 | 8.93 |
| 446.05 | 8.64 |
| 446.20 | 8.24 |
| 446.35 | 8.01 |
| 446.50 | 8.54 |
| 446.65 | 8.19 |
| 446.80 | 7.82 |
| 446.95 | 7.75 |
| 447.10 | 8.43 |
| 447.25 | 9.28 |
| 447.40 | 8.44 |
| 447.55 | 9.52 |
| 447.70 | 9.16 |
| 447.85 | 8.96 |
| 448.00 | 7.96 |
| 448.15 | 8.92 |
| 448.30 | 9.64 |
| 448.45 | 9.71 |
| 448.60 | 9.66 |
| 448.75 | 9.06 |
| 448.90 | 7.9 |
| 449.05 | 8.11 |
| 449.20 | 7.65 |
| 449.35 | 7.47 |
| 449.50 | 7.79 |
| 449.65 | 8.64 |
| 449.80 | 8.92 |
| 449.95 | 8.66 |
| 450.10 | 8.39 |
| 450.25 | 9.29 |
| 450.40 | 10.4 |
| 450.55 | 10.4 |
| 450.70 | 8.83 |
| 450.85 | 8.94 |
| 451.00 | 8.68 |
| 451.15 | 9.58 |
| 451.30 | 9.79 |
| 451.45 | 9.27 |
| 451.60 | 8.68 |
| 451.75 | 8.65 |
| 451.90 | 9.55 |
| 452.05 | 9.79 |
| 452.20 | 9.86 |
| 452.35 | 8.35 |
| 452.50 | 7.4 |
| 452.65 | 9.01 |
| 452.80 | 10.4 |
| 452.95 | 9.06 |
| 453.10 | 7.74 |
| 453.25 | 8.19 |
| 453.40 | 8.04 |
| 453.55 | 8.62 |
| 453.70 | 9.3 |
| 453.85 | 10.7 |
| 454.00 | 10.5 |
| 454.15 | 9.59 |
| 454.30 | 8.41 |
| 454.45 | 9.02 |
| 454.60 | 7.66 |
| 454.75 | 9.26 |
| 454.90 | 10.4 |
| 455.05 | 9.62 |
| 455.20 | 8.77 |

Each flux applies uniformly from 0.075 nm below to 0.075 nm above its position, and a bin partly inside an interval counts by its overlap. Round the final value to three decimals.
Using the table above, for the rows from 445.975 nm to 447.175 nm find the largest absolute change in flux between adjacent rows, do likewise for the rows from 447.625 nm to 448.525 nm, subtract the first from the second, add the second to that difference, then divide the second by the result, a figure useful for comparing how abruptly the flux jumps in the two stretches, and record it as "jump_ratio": 0.758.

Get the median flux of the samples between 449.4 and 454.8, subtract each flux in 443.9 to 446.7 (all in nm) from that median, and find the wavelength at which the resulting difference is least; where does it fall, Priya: 445.75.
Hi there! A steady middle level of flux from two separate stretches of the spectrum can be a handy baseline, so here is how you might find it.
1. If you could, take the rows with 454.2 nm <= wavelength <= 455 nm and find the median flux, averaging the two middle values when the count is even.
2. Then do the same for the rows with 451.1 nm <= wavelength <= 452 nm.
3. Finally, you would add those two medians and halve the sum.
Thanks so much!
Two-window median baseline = 9.2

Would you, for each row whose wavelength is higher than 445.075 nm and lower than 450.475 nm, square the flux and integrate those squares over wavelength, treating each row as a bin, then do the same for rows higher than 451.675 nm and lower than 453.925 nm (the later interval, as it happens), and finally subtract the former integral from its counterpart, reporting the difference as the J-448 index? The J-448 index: -223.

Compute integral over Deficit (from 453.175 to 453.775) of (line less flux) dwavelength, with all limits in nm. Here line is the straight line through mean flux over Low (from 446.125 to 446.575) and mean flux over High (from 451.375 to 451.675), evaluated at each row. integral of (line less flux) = 0.4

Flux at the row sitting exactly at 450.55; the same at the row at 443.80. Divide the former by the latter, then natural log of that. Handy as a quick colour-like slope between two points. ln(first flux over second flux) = 0.17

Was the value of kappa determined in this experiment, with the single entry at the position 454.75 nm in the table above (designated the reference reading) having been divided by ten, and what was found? 0.93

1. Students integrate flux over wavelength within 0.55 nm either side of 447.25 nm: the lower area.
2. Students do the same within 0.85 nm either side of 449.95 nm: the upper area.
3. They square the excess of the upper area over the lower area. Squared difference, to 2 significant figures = 29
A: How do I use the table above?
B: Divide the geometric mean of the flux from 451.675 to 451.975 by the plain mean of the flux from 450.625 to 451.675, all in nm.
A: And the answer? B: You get 1.00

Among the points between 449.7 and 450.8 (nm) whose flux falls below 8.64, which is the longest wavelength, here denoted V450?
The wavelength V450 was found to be 450.10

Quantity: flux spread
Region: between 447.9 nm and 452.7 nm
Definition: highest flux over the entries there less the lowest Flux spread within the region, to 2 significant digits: 3.0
